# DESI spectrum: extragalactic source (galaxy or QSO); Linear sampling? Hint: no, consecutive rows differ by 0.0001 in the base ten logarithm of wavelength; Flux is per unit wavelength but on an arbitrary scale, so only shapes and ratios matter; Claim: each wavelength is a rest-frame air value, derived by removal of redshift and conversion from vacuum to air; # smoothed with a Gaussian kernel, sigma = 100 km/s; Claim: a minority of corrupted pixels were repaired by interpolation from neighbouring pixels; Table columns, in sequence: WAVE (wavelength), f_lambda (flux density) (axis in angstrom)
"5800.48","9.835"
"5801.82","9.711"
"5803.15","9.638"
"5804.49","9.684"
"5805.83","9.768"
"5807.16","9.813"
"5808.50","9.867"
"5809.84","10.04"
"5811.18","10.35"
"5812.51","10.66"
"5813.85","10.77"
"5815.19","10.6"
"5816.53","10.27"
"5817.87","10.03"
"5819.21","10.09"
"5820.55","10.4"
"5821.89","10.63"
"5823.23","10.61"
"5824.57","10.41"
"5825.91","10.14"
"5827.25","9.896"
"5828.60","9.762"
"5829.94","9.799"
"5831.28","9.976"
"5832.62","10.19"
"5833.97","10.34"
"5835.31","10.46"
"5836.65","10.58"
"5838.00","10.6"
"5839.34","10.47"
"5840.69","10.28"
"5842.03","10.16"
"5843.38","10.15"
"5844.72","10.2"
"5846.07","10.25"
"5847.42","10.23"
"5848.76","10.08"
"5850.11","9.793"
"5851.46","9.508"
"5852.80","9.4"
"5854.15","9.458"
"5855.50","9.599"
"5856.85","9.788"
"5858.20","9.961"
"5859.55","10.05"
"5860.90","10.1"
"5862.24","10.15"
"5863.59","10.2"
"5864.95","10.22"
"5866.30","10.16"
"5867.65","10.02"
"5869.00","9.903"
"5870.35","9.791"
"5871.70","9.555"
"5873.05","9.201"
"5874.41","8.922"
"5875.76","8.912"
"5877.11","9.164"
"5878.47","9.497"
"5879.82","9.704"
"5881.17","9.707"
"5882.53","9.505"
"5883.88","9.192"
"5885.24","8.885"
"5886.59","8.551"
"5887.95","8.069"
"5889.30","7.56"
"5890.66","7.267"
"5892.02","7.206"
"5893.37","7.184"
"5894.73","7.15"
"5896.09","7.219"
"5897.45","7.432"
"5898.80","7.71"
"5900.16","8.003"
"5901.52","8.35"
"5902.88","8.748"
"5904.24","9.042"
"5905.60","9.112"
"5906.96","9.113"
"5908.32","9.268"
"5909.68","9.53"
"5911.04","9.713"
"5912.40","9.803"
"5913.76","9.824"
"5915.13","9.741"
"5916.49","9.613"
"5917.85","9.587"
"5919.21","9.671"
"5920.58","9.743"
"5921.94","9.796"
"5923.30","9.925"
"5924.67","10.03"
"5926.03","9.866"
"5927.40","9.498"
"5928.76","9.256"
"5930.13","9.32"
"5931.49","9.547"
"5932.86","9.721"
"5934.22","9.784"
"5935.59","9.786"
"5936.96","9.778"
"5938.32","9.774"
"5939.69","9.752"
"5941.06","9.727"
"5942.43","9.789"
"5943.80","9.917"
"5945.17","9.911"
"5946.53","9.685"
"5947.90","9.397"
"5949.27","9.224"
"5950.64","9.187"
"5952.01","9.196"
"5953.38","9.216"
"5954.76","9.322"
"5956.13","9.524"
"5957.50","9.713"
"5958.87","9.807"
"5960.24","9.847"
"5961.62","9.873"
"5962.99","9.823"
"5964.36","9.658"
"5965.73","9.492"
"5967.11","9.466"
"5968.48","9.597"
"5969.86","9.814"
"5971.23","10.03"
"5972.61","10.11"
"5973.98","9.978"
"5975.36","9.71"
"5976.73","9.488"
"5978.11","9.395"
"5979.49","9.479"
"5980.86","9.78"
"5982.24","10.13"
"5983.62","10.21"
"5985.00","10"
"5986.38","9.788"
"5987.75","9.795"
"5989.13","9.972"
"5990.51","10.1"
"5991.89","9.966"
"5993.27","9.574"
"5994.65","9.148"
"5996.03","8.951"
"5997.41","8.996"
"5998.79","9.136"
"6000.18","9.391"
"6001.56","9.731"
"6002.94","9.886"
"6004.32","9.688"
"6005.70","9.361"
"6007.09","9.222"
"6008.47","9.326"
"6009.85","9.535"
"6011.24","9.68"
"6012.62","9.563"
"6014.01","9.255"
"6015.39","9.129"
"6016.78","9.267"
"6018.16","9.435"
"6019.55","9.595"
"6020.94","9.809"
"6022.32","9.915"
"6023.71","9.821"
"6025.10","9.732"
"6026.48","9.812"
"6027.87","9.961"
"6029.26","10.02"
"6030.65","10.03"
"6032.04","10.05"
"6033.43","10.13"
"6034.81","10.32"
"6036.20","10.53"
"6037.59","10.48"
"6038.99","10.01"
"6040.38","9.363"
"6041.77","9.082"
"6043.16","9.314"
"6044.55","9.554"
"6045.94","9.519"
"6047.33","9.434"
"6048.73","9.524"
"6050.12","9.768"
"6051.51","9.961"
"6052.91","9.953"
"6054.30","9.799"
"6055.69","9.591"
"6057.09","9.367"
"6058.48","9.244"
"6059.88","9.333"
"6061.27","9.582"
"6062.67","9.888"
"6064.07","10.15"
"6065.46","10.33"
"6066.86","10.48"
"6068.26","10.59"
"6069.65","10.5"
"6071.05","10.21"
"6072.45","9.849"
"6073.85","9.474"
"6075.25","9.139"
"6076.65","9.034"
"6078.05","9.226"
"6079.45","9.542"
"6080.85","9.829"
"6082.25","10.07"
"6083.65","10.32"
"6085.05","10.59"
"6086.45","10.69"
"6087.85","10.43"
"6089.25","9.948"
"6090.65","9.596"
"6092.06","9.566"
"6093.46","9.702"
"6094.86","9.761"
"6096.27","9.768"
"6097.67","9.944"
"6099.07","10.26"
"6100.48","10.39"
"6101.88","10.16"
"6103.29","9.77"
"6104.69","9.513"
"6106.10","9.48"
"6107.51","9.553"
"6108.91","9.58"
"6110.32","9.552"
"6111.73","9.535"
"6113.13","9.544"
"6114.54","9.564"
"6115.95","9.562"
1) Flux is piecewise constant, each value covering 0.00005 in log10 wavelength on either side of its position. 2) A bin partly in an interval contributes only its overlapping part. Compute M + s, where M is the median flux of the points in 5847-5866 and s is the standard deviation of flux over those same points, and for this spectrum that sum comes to 10.3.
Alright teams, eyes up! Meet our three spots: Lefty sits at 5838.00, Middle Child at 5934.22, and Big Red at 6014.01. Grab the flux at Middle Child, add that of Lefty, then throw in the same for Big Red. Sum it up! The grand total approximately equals 29.6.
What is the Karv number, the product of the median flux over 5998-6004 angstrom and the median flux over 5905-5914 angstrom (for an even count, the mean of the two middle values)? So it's 91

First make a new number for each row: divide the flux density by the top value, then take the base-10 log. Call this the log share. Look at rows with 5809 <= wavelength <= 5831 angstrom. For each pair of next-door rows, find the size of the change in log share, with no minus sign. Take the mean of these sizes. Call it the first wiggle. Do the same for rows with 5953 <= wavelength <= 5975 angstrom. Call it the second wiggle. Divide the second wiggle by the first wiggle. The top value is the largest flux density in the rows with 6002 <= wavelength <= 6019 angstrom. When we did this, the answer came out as 0.7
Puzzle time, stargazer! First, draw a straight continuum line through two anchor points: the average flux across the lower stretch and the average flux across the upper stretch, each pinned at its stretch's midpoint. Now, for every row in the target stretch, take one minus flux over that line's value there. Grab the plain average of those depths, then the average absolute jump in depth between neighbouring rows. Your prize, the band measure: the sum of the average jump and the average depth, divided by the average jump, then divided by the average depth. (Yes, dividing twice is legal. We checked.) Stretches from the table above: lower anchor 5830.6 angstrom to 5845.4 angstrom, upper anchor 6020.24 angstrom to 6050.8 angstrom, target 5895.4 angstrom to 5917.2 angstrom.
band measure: 62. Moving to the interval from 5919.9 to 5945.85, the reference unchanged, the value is 127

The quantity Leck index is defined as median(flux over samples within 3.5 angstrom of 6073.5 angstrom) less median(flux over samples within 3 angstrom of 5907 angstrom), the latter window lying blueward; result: 0.36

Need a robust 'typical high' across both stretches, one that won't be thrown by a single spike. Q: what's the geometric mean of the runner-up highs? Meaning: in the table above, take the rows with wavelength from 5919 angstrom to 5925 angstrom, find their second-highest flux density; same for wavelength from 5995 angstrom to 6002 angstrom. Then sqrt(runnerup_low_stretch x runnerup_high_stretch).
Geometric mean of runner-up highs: 9.7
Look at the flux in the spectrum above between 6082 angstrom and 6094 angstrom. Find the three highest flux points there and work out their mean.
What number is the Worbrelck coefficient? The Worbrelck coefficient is 10.6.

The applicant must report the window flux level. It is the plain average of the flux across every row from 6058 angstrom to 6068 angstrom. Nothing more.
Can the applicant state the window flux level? 9.9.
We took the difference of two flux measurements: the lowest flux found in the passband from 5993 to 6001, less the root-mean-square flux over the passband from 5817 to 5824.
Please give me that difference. -1.4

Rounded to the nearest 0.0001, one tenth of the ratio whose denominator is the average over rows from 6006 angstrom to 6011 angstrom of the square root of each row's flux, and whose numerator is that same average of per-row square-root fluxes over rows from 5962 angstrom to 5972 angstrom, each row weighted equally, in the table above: 0.1018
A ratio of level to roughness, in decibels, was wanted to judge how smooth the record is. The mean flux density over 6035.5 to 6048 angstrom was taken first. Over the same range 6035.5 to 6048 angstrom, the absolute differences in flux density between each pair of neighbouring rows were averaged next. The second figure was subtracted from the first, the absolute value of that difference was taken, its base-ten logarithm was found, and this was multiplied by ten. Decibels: 9.8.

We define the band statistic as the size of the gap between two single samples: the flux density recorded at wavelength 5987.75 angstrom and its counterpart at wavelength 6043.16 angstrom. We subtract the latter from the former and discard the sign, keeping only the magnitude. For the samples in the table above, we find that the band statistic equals 0.48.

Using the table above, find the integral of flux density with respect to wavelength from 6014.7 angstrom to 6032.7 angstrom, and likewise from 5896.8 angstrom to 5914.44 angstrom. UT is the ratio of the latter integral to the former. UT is 0.90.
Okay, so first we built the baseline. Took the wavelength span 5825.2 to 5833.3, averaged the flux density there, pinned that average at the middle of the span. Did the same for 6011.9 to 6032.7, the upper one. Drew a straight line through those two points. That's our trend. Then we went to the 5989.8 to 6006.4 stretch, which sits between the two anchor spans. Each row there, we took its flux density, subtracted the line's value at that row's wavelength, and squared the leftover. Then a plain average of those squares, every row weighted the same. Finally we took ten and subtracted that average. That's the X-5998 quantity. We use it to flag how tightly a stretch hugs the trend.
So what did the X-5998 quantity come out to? 9.81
